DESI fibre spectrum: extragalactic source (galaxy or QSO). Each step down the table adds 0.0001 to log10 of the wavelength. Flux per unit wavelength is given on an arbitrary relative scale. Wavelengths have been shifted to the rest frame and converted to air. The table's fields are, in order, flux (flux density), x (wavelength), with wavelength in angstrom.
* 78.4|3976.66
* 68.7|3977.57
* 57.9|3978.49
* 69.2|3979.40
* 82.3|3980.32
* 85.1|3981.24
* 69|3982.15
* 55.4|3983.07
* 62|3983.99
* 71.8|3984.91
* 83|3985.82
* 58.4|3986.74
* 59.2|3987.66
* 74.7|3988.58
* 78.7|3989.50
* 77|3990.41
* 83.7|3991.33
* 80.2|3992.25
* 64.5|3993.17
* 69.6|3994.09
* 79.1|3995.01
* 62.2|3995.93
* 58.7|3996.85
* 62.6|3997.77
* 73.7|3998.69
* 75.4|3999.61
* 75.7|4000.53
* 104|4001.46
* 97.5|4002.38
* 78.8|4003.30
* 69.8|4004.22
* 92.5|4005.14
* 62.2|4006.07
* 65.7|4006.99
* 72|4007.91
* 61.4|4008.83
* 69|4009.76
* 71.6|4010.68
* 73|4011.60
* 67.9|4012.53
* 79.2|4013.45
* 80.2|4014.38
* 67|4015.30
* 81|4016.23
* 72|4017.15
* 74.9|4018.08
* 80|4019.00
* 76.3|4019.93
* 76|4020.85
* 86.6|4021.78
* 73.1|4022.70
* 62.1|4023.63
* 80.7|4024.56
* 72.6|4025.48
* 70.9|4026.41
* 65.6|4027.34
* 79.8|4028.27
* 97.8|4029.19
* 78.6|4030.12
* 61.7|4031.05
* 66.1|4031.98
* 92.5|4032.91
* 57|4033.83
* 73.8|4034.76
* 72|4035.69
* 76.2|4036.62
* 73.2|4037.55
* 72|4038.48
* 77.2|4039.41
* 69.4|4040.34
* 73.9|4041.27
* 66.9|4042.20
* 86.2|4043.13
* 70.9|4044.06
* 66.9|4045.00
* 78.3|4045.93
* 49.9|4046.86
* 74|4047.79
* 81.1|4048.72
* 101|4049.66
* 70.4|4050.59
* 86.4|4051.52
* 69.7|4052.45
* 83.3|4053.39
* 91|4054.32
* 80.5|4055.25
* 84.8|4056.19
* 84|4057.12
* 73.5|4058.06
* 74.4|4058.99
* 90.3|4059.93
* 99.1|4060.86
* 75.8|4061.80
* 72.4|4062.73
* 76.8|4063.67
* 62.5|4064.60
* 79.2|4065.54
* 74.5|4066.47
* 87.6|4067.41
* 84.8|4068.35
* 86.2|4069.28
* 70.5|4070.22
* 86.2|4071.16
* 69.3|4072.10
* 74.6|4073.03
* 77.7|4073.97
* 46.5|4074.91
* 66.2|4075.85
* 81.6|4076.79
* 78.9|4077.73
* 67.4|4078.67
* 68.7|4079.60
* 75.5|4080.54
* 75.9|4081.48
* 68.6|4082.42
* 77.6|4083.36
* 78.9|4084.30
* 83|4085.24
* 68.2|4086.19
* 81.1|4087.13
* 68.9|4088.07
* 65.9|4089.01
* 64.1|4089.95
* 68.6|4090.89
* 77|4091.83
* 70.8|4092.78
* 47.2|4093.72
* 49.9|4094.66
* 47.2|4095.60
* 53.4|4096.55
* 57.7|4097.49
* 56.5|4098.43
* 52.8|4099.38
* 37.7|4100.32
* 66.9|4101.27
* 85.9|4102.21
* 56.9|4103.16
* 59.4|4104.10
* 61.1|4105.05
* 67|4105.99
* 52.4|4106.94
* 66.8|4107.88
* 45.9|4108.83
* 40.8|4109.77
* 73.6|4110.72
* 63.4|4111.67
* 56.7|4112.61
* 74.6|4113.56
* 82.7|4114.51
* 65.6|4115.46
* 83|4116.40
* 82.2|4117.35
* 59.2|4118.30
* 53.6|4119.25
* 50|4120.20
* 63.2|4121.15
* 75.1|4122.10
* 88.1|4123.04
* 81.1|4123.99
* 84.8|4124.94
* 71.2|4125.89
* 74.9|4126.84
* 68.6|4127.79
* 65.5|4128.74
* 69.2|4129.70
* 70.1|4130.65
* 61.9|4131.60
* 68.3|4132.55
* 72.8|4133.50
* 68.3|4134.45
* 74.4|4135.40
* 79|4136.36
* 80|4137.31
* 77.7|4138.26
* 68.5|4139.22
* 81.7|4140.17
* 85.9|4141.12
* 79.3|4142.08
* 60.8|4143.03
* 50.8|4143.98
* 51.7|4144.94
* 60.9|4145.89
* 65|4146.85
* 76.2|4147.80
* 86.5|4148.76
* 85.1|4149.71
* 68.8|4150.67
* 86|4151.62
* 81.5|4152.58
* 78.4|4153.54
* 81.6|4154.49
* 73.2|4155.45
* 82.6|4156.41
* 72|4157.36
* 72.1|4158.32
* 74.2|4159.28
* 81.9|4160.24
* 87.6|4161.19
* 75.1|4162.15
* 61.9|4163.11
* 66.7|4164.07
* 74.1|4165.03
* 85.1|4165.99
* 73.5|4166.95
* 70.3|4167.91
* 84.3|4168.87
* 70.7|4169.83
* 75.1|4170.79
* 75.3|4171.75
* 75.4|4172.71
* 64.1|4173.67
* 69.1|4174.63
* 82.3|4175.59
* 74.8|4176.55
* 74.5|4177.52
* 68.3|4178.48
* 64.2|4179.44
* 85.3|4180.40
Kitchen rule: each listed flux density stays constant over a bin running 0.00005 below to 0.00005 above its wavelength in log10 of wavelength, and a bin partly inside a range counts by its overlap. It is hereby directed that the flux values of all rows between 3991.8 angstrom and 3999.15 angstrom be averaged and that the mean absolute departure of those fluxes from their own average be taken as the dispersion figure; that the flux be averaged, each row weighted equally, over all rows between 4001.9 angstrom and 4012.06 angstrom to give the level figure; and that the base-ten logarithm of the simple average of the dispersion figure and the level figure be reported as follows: 1.61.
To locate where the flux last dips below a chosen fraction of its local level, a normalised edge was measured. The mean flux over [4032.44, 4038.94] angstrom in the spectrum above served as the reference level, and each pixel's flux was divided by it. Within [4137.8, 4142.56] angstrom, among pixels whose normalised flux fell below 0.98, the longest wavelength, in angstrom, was 4139.22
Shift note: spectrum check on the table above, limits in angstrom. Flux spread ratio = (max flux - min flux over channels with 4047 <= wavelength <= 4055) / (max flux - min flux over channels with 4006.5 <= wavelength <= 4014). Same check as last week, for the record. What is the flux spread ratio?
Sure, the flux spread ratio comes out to 1.8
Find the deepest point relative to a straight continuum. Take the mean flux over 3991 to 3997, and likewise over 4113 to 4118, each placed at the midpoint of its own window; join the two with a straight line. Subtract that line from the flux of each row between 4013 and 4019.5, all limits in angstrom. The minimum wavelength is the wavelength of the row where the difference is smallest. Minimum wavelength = 4015.30 angstrom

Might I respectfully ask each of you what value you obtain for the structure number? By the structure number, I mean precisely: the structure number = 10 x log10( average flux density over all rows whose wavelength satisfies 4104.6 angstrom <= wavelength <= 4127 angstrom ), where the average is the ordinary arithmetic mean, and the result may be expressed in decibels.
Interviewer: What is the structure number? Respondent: 18.3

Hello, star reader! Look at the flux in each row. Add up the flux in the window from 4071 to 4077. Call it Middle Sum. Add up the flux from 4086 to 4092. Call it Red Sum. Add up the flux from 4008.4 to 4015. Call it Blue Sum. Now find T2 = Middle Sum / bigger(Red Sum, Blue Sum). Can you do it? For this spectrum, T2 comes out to 1.00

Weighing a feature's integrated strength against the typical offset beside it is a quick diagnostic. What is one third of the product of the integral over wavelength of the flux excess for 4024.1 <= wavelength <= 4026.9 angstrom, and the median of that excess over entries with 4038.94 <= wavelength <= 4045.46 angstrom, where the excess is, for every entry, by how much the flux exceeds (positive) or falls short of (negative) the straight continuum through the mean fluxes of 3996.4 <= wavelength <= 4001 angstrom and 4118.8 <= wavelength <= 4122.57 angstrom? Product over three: 34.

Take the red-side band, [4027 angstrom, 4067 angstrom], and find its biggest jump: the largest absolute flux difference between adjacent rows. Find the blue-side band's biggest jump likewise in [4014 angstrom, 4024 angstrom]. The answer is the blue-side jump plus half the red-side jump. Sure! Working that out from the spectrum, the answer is 32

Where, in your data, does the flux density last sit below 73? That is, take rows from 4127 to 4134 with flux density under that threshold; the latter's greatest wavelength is 4133.50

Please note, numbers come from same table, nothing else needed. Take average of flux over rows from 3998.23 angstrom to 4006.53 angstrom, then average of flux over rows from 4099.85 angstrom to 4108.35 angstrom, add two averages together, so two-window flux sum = 143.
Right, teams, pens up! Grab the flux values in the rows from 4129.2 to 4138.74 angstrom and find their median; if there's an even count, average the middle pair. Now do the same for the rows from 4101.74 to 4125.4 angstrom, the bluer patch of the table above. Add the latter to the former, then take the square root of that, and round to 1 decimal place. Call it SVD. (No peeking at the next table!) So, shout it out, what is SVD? 11.7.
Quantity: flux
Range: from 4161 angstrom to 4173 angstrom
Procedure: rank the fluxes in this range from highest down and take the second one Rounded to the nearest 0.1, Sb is 85.1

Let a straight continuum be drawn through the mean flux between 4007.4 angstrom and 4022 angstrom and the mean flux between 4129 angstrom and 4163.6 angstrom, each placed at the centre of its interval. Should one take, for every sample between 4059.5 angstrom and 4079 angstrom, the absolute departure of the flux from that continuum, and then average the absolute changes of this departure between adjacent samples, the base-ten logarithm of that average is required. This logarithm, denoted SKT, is 0.88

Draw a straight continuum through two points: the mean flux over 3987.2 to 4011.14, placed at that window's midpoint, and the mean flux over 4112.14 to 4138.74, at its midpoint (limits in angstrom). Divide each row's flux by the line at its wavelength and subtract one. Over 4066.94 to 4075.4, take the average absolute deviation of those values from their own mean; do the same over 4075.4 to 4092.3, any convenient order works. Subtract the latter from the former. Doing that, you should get 0.05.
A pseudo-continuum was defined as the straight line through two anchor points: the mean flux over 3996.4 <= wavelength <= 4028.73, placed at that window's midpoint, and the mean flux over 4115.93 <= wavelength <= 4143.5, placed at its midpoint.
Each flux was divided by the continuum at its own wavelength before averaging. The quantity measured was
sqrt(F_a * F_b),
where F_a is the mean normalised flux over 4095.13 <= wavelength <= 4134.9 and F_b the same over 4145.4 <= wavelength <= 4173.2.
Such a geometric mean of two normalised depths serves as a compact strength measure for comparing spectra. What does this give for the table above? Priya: 0.97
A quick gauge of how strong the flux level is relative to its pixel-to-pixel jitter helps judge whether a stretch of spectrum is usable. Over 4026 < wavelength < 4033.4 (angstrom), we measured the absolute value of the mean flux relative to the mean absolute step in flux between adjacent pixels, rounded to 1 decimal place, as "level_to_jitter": 5.1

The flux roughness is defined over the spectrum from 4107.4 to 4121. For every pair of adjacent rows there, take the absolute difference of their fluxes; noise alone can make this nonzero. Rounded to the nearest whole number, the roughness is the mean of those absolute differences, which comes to 13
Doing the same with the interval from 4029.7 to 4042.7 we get 10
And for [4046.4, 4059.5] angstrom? 13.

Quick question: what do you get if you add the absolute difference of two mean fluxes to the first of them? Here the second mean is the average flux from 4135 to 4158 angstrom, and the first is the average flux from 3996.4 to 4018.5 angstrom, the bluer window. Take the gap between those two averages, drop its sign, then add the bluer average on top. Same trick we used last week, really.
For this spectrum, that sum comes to 74.5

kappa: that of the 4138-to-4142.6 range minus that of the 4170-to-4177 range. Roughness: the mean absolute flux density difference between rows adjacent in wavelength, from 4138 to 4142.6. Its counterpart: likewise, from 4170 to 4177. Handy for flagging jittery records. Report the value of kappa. 2.1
